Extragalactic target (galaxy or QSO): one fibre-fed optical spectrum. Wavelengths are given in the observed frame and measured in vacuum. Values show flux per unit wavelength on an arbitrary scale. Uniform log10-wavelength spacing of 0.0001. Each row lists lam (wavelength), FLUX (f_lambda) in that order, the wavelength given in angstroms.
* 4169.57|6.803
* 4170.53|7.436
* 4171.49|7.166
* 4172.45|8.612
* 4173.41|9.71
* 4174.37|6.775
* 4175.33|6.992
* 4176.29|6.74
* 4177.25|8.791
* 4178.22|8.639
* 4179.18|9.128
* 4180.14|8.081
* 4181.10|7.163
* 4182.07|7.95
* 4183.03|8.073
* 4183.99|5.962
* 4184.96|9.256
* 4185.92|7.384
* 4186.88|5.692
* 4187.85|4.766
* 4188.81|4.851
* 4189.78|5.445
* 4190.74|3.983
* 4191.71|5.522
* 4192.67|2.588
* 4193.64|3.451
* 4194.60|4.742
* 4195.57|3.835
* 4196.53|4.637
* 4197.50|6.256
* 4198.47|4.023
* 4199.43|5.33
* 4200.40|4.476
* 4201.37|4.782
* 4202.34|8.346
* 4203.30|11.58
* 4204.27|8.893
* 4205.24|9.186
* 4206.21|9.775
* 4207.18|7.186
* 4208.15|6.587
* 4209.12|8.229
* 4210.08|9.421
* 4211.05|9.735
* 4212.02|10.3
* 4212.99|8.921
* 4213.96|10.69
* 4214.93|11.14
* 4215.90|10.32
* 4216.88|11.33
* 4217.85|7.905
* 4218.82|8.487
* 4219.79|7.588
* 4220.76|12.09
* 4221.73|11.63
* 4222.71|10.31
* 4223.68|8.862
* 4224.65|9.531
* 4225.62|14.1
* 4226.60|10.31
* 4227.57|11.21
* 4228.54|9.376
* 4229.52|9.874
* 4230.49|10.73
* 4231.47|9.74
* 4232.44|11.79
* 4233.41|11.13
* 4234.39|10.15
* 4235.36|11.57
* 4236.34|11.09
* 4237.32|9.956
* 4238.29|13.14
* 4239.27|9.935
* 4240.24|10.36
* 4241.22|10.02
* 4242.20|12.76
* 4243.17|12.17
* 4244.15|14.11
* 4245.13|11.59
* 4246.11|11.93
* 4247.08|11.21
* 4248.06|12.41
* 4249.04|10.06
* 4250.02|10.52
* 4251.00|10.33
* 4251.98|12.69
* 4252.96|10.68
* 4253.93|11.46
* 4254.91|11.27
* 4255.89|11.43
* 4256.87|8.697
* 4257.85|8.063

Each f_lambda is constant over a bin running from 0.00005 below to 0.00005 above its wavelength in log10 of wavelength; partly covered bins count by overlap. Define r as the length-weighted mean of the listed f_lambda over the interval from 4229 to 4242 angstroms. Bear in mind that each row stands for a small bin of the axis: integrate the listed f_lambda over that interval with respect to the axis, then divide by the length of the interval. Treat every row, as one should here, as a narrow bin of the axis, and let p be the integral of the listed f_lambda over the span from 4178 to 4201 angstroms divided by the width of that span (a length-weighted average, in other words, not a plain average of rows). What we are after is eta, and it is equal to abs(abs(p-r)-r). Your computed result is 5.8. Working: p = 6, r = 10.8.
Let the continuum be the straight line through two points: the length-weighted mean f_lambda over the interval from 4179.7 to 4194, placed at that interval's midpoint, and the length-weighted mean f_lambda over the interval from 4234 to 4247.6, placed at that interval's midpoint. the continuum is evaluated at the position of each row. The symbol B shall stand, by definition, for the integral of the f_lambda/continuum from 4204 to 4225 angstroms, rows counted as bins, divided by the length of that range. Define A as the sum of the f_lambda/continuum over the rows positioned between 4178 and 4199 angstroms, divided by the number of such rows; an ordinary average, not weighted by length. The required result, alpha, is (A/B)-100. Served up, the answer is -99.1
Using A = 1.00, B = 1.08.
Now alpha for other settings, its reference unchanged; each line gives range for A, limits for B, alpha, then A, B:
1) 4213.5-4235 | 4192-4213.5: -98.8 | 1.06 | 0.89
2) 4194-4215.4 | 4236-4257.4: -99.0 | 0.96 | 0.94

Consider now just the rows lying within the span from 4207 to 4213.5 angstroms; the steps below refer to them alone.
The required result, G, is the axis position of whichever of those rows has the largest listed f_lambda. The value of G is 4212.02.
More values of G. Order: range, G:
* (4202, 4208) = 4203.30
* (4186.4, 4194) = 4186.88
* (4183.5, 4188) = 4184.96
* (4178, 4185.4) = 4184.96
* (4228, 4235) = 4232.44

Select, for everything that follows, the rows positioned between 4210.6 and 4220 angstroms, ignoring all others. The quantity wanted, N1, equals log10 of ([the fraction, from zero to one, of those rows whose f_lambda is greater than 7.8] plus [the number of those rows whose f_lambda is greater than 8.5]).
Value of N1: 0.9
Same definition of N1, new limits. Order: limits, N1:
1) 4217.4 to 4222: 0.4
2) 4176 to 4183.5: 0.6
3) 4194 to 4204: 0.1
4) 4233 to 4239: 0.8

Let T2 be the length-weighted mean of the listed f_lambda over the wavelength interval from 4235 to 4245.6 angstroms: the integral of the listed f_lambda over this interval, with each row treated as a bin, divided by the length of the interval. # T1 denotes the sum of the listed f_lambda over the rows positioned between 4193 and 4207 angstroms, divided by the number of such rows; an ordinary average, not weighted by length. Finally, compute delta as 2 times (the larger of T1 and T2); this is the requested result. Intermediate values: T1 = 6.4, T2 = 11.5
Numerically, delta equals 23.0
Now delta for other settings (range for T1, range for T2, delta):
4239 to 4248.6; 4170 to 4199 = 23.3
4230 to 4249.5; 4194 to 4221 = 22.6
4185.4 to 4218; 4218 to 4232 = 20.4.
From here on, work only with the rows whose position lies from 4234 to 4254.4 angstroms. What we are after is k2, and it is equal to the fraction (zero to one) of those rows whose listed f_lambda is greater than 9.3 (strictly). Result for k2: 1.00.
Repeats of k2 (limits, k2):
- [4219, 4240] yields 0.90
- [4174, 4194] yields 0.00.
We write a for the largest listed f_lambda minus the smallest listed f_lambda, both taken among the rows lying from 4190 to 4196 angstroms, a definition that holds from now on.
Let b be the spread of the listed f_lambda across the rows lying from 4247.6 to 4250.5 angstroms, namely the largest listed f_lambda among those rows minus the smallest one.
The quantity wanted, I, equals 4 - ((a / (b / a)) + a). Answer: -3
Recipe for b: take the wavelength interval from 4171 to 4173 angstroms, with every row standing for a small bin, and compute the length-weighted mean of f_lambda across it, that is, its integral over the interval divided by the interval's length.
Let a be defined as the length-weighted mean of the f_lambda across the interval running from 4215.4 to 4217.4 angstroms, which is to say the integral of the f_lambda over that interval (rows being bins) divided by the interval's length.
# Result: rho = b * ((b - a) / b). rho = -3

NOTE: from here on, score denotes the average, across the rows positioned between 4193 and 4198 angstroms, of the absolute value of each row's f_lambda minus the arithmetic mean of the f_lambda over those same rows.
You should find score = 0.75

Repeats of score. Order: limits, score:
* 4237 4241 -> 1.15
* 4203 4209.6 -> 1.24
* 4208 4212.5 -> 1.16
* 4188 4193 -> 0.95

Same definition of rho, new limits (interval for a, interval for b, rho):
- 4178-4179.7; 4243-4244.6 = 4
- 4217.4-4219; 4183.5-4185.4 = -1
